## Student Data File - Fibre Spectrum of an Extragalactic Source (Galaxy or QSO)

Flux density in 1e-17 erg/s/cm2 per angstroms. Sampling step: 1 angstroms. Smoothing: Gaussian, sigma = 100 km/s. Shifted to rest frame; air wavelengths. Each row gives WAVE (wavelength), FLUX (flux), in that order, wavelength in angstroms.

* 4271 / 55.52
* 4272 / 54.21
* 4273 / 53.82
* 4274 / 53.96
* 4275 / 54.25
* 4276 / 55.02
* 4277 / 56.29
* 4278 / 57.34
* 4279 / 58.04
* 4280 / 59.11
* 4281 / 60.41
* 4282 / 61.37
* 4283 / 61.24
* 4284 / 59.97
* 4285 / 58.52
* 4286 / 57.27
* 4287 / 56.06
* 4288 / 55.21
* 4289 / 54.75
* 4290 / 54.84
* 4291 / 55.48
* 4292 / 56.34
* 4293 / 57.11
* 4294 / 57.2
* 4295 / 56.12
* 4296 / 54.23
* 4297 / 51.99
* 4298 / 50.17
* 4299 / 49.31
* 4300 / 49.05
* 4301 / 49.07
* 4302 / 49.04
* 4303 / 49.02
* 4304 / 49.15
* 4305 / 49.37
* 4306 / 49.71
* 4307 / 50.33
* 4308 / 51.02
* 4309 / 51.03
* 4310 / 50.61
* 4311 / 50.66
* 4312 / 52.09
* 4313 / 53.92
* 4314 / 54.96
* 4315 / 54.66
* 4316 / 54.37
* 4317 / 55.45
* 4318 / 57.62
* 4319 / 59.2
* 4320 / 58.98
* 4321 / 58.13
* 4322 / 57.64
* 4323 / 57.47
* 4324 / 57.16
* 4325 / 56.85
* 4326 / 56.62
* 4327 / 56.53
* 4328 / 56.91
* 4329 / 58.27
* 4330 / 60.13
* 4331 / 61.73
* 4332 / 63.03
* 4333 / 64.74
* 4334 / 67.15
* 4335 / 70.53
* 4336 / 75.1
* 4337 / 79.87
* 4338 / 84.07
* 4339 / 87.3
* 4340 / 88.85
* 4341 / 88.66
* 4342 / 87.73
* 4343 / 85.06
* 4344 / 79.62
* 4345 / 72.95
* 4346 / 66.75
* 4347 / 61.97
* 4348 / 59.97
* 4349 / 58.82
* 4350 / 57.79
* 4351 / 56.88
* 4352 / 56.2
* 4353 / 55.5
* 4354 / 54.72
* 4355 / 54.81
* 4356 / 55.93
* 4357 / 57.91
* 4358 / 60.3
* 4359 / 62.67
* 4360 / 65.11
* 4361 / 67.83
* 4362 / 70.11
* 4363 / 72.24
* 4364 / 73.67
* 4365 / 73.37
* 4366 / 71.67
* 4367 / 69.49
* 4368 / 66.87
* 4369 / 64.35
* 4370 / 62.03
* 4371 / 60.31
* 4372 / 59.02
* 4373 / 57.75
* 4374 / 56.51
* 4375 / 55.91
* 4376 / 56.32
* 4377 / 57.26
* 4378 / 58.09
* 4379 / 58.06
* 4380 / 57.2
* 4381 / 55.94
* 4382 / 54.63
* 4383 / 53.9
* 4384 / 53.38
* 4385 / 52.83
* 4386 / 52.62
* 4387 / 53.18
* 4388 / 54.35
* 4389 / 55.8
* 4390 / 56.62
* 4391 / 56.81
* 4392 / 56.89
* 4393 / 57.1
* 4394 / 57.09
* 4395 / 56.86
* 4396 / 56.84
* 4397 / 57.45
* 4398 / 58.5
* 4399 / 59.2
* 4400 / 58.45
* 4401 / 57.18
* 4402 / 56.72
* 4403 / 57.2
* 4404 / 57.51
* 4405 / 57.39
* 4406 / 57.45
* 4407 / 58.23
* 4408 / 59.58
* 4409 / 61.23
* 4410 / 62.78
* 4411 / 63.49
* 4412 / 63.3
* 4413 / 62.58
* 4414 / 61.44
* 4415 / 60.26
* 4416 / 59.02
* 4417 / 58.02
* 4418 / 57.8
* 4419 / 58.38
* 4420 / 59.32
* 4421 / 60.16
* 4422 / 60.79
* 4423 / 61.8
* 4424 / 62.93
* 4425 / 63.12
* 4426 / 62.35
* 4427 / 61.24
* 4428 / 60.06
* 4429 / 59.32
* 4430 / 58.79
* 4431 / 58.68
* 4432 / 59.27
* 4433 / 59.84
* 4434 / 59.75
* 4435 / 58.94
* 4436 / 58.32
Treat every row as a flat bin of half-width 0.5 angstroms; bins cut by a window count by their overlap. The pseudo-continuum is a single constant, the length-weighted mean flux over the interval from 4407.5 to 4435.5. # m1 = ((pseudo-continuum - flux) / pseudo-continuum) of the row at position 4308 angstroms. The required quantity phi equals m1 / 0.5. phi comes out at 0.31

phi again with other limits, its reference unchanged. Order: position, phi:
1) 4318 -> 0.10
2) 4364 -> -0.44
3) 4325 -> 0.12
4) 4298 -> 0.34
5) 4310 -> 0.33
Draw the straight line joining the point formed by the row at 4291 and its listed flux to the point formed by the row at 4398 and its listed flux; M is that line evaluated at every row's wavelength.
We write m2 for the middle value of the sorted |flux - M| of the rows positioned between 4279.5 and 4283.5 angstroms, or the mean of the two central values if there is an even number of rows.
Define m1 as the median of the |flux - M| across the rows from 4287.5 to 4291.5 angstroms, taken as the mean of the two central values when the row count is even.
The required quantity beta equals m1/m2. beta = 0.1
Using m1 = 0.4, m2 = 5.6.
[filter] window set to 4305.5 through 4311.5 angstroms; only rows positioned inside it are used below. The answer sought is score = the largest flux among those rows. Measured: 51.03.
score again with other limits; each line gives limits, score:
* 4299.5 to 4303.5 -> 49.07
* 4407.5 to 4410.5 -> 62.78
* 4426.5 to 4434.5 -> 61.24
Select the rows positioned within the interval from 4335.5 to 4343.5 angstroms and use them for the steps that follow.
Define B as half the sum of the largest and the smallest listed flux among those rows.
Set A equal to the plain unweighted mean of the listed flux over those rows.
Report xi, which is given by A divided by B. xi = 1.03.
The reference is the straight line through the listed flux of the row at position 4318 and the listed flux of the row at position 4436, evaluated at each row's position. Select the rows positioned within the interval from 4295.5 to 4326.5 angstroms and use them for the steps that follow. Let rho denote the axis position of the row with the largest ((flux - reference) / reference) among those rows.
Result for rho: 4319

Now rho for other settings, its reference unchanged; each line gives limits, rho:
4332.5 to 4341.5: 4340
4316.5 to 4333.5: 4333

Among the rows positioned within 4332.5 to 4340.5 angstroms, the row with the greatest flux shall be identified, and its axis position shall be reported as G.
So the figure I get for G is 4340 angstroms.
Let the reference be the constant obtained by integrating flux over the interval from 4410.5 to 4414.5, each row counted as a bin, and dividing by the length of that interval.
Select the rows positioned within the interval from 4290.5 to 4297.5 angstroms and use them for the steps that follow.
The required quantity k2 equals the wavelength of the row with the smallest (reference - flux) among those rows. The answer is 4294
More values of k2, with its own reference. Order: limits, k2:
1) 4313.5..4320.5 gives 4319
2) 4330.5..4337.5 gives 4337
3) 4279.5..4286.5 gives 4282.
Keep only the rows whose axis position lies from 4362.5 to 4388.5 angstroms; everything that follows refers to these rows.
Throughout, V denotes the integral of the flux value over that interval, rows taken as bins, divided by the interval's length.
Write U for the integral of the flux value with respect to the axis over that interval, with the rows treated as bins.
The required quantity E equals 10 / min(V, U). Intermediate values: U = 1561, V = 60.0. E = 0.167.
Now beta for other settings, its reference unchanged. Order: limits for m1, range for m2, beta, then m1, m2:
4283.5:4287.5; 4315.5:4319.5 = 1.6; 2.6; 1.6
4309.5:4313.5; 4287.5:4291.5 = 11.8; 4.7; 0.4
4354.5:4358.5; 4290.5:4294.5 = 1.6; 1.9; 1.2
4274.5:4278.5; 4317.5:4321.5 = 0.4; 1.0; 2.2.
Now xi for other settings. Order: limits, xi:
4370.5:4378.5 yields 0.99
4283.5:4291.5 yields 0.99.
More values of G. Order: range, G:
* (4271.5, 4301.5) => 4282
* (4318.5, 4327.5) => 4319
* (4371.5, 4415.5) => 4411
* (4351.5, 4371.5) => 4364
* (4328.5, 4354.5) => 4340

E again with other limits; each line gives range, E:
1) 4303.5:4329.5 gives 0.183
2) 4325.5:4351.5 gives 0.144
